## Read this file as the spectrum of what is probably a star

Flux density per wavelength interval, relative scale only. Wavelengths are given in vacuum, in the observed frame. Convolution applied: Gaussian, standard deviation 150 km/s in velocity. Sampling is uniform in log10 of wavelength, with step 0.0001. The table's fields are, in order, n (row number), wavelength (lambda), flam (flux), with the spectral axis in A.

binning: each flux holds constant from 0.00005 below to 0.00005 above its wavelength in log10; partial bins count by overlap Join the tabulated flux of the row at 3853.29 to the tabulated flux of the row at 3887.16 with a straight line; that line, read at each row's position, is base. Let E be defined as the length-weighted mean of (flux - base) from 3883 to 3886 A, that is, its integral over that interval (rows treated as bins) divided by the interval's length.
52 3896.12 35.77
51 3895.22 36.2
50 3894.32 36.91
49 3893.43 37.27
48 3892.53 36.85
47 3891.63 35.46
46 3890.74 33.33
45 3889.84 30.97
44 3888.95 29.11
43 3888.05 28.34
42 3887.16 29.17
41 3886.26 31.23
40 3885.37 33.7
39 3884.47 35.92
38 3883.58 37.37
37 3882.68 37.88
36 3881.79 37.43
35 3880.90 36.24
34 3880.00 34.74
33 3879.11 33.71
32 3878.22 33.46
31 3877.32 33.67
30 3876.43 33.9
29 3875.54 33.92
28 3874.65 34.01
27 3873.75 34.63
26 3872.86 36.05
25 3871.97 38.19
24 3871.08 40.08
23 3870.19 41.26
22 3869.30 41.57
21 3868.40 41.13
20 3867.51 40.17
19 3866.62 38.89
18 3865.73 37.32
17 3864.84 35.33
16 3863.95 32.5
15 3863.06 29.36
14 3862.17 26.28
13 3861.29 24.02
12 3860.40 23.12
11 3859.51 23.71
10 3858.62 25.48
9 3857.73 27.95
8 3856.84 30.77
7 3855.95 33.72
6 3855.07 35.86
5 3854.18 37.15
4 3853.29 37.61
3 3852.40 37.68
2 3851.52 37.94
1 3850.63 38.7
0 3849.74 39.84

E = 6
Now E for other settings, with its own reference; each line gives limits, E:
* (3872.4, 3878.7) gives 2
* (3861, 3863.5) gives -9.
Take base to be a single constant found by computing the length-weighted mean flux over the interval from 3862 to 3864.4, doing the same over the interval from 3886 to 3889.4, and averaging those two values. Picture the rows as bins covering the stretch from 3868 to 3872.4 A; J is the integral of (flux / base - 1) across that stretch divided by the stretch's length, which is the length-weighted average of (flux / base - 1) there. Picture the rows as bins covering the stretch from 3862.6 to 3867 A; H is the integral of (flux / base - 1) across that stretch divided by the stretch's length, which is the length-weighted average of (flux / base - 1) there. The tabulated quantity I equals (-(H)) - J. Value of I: -0.54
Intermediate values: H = 0.17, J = 0.37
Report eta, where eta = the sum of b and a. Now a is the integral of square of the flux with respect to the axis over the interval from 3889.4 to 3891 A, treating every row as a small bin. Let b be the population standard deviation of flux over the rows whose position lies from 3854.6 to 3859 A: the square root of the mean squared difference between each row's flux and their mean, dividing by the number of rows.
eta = 1642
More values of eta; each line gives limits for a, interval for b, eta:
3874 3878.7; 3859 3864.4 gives 5376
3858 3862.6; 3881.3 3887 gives 2807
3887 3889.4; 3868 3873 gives 2004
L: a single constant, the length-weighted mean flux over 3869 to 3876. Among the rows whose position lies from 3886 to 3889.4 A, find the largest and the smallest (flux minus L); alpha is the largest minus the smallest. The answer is 3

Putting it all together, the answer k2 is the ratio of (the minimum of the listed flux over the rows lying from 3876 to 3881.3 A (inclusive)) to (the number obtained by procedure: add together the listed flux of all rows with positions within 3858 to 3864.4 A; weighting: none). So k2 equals 0.18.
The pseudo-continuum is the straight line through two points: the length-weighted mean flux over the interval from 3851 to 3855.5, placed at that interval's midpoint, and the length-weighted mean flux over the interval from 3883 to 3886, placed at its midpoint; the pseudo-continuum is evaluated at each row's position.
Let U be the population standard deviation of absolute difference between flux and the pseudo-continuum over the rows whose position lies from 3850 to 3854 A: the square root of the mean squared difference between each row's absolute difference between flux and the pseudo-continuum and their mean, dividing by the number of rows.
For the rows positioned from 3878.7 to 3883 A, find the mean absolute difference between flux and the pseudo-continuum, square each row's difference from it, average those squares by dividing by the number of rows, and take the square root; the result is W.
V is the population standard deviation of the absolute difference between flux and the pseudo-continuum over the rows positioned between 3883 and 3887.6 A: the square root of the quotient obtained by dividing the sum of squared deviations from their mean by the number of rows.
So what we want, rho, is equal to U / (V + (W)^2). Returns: 0.2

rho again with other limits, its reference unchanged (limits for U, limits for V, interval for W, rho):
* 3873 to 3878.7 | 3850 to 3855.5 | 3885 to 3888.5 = 0.1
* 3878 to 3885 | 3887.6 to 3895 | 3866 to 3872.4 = 0.2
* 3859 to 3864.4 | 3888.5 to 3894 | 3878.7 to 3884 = 1.6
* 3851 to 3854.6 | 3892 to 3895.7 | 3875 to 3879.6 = 0.6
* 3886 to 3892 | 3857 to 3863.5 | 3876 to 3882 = 0.9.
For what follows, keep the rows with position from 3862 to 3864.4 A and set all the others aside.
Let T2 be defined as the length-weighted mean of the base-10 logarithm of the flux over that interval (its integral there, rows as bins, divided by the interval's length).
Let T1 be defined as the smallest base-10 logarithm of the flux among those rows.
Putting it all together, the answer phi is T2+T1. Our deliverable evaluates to 2.89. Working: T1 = 1.42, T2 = 1.47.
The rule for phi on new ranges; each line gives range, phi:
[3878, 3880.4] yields 3.06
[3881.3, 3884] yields 3.15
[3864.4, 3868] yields 3.13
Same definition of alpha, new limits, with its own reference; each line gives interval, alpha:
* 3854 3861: 14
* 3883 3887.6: 8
